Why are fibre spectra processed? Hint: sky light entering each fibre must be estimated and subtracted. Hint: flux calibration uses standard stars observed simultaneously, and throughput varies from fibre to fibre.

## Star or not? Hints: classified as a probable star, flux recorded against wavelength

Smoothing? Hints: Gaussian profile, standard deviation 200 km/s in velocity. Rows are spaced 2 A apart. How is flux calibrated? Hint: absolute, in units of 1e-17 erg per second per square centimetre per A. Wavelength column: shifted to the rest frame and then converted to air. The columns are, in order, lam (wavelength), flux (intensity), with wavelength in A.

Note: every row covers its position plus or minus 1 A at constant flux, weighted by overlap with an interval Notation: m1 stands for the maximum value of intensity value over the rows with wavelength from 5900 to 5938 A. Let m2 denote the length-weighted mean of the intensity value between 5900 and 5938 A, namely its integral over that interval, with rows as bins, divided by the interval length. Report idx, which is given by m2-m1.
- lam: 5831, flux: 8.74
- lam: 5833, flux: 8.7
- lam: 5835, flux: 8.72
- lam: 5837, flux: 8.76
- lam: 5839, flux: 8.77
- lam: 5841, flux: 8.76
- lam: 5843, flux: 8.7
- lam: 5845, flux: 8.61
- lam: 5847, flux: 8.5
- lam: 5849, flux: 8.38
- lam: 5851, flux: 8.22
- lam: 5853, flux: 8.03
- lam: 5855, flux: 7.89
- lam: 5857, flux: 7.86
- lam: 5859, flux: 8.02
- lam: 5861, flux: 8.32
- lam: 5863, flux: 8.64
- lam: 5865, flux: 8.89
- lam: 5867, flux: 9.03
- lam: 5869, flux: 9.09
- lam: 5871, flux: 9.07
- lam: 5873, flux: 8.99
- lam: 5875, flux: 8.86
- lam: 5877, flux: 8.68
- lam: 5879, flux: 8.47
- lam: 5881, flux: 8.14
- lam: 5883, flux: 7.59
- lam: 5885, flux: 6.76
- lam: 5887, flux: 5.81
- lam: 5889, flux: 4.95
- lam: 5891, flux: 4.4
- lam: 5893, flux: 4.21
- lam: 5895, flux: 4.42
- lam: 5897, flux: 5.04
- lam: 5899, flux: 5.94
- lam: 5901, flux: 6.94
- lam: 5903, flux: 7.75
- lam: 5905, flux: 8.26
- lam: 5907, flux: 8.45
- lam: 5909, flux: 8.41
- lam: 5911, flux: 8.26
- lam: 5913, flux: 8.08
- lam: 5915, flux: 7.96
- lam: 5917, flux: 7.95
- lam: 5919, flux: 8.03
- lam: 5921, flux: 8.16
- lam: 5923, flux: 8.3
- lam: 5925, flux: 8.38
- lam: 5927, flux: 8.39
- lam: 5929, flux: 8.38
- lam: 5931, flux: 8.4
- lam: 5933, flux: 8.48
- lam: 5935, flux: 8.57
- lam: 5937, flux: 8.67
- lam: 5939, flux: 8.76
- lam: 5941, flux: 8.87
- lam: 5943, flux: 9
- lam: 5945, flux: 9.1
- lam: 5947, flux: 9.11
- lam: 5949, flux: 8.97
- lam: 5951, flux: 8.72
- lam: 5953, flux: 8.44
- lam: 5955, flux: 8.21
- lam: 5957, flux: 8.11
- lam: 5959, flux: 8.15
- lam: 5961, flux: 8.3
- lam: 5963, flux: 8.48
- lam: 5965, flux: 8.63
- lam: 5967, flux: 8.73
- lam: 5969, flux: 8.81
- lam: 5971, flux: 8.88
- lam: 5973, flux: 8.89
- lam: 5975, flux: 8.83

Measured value -0.47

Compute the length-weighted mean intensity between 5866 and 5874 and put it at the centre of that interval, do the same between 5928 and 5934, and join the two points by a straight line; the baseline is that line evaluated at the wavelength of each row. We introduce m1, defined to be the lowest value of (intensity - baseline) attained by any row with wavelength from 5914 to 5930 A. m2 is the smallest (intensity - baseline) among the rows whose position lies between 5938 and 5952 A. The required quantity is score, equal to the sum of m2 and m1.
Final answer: -0.2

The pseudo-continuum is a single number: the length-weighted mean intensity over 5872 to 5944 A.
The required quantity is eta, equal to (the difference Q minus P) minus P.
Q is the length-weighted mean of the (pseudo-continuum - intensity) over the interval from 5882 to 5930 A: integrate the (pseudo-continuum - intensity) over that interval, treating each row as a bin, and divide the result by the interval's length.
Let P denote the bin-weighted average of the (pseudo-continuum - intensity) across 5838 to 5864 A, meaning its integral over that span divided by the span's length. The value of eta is 2.0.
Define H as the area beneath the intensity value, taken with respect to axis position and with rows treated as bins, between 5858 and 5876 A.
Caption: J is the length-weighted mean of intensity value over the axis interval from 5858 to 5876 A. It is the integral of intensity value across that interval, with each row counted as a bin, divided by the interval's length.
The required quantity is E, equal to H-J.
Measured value 149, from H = 158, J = 8.77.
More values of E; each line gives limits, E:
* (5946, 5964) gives 144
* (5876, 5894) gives 111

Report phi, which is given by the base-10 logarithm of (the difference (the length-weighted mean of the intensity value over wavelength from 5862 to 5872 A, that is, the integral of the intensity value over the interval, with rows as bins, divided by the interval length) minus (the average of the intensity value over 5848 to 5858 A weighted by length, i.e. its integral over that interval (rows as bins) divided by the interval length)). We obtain -0.06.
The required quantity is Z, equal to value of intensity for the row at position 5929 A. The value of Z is 8.38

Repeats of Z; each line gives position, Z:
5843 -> 8.7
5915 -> 7.96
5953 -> 8.44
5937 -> 8.67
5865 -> 8.89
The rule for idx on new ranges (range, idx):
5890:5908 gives -2.29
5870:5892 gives -1.64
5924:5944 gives -0.41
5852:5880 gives -0.53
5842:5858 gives -0.43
